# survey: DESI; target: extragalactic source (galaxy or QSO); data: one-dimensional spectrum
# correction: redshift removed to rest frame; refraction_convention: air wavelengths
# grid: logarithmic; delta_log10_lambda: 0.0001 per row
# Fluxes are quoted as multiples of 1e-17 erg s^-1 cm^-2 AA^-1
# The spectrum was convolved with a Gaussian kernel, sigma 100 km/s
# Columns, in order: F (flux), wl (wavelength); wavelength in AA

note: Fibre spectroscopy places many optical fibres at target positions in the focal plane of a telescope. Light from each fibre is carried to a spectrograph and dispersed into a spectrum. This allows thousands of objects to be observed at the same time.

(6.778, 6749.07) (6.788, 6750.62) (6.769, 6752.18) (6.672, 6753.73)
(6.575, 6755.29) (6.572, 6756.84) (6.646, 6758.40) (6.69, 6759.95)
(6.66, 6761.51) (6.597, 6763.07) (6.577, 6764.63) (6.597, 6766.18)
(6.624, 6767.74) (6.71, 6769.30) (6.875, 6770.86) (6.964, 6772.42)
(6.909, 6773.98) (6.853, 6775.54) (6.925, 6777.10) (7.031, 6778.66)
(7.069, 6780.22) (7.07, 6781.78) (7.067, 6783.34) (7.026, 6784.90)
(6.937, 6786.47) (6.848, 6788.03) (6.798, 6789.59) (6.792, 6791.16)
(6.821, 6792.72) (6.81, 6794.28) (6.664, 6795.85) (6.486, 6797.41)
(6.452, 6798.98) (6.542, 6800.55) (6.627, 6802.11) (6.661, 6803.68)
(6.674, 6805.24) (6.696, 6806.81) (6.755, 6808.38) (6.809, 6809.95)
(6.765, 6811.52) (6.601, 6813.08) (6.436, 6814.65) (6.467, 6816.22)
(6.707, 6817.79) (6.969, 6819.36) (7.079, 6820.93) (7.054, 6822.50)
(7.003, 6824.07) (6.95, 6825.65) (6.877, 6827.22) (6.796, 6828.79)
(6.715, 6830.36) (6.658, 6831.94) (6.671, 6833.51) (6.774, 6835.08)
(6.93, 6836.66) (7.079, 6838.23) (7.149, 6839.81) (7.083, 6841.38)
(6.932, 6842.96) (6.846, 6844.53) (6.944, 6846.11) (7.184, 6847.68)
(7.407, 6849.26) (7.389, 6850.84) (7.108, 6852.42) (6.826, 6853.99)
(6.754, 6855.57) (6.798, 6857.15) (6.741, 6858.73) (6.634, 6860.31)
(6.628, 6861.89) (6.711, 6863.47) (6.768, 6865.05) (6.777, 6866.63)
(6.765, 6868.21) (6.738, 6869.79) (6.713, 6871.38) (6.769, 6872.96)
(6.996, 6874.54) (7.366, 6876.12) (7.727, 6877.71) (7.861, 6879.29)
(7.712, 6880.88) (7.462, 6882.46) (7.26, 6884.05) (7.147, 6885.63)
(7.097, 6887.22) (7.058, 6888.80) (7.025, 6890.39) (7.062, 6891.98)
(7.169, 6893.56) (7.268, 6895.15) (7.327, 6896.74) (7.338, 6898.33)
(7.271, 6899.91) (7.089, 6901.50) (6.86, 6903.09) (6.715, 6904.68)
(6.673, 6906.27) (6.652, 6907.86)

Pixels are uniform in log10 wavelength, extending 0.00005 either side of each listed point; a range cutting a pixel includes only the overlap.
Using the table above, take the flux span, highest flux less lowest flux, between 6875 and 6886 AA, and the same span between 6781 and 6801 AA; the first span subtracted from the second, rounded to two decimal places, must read -0.10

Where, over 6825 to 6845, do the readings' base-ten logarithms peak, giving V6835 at 6839.81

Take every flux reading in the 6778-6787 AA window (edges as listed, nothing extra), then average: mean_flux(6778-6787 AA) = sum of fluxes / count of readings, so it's 7.0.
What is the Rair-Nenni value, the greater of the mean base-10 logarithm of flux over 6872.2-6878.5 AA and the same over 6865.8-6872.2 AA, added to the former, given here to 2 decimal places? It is 1.72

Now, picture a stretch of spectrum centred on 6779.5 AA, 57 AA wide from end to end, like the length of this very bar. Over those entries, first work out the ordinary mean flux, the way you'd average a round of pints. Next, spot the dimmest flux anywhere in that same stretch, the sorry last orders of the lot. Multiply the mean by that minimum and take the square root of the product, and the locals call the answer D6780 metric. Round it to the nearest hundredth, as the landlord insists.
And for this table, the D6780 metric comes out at 6.60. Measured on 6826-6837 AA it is 6.72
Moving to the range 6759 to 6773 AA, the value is 6.64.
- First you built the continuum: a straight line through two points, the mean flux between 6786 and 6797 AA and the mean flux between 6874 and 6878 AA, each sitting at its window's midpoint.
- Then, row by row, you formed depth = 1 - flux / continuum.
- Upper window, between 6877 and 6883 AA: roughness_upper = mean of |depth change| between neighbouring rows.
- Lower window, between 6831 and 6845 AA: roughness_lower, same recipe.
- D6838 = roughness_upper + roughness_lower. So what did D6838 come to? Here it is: 0.038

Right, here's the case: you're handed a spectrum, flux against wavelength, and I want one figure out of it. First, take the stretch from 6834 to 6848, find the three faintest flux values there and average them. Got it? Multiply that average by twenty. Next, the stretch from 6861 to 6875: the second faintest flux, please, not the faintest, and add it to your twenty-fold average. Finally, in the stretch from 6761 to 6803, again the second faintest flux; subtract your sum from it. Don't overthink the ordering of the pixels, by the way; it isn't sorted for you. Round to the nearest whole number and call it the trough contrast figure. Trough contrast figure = -137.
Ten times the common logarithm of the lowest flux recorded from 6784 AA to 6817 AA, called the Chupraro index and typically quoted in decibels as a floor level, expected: 8.09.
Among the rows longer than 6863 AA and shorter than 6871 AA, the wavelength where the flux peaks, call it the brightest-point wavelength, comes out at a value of 6866.63 AA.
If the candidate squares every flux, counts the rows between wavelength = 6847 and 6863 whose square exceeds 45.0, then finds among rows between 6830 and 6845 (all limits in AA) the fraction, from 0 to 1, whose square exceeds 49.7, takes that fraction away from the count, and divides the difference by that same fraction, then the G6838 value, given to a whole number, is 26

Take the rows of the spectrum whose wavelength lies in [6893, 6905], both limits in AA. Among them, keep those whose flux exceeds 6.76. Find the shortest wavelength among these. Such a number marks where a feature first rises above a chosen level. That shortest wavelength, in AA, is 6893.56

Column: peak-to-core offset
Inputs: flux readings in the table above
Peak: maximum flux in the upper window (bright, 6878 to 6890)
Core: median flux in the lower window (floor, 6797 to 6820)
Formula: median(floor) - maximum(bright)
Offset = -1.20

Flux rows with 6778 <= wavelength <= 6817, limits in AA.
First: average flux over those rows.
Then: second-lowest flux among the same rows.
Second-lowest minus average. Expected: -0.30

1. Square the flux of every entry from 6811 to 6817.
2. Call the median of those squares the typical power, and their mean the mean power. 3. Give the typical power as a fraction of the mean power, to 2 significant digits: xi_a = 0.99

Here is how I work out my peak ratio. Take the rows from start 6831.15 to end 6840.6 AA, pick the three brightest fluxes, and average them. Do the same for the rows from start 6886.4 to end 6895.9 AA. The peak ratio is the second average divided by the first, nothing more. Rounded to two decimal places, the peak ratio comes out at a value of 1.02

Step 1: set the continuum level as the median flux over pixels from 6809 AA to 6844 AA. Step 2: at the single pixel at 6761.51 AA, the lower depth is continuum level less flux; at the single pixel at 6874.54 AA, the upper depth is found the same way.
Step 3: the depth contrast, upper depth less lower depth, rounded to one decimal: -0.3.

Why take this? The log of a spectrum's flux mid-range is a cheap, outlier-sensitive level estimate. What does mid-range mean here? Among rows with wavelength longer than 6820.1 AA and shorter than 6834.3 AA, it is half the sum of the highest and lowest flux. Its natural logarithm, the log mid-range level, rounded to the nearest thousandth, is 1.927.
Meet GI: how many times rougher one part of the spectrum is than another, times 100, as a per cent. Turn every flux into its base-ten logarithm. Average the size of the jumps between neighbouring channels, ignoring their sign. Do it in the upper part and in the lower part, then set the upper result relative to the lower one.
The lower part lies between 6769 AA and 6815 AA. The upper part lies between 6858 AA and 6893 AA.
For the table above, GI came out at 152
